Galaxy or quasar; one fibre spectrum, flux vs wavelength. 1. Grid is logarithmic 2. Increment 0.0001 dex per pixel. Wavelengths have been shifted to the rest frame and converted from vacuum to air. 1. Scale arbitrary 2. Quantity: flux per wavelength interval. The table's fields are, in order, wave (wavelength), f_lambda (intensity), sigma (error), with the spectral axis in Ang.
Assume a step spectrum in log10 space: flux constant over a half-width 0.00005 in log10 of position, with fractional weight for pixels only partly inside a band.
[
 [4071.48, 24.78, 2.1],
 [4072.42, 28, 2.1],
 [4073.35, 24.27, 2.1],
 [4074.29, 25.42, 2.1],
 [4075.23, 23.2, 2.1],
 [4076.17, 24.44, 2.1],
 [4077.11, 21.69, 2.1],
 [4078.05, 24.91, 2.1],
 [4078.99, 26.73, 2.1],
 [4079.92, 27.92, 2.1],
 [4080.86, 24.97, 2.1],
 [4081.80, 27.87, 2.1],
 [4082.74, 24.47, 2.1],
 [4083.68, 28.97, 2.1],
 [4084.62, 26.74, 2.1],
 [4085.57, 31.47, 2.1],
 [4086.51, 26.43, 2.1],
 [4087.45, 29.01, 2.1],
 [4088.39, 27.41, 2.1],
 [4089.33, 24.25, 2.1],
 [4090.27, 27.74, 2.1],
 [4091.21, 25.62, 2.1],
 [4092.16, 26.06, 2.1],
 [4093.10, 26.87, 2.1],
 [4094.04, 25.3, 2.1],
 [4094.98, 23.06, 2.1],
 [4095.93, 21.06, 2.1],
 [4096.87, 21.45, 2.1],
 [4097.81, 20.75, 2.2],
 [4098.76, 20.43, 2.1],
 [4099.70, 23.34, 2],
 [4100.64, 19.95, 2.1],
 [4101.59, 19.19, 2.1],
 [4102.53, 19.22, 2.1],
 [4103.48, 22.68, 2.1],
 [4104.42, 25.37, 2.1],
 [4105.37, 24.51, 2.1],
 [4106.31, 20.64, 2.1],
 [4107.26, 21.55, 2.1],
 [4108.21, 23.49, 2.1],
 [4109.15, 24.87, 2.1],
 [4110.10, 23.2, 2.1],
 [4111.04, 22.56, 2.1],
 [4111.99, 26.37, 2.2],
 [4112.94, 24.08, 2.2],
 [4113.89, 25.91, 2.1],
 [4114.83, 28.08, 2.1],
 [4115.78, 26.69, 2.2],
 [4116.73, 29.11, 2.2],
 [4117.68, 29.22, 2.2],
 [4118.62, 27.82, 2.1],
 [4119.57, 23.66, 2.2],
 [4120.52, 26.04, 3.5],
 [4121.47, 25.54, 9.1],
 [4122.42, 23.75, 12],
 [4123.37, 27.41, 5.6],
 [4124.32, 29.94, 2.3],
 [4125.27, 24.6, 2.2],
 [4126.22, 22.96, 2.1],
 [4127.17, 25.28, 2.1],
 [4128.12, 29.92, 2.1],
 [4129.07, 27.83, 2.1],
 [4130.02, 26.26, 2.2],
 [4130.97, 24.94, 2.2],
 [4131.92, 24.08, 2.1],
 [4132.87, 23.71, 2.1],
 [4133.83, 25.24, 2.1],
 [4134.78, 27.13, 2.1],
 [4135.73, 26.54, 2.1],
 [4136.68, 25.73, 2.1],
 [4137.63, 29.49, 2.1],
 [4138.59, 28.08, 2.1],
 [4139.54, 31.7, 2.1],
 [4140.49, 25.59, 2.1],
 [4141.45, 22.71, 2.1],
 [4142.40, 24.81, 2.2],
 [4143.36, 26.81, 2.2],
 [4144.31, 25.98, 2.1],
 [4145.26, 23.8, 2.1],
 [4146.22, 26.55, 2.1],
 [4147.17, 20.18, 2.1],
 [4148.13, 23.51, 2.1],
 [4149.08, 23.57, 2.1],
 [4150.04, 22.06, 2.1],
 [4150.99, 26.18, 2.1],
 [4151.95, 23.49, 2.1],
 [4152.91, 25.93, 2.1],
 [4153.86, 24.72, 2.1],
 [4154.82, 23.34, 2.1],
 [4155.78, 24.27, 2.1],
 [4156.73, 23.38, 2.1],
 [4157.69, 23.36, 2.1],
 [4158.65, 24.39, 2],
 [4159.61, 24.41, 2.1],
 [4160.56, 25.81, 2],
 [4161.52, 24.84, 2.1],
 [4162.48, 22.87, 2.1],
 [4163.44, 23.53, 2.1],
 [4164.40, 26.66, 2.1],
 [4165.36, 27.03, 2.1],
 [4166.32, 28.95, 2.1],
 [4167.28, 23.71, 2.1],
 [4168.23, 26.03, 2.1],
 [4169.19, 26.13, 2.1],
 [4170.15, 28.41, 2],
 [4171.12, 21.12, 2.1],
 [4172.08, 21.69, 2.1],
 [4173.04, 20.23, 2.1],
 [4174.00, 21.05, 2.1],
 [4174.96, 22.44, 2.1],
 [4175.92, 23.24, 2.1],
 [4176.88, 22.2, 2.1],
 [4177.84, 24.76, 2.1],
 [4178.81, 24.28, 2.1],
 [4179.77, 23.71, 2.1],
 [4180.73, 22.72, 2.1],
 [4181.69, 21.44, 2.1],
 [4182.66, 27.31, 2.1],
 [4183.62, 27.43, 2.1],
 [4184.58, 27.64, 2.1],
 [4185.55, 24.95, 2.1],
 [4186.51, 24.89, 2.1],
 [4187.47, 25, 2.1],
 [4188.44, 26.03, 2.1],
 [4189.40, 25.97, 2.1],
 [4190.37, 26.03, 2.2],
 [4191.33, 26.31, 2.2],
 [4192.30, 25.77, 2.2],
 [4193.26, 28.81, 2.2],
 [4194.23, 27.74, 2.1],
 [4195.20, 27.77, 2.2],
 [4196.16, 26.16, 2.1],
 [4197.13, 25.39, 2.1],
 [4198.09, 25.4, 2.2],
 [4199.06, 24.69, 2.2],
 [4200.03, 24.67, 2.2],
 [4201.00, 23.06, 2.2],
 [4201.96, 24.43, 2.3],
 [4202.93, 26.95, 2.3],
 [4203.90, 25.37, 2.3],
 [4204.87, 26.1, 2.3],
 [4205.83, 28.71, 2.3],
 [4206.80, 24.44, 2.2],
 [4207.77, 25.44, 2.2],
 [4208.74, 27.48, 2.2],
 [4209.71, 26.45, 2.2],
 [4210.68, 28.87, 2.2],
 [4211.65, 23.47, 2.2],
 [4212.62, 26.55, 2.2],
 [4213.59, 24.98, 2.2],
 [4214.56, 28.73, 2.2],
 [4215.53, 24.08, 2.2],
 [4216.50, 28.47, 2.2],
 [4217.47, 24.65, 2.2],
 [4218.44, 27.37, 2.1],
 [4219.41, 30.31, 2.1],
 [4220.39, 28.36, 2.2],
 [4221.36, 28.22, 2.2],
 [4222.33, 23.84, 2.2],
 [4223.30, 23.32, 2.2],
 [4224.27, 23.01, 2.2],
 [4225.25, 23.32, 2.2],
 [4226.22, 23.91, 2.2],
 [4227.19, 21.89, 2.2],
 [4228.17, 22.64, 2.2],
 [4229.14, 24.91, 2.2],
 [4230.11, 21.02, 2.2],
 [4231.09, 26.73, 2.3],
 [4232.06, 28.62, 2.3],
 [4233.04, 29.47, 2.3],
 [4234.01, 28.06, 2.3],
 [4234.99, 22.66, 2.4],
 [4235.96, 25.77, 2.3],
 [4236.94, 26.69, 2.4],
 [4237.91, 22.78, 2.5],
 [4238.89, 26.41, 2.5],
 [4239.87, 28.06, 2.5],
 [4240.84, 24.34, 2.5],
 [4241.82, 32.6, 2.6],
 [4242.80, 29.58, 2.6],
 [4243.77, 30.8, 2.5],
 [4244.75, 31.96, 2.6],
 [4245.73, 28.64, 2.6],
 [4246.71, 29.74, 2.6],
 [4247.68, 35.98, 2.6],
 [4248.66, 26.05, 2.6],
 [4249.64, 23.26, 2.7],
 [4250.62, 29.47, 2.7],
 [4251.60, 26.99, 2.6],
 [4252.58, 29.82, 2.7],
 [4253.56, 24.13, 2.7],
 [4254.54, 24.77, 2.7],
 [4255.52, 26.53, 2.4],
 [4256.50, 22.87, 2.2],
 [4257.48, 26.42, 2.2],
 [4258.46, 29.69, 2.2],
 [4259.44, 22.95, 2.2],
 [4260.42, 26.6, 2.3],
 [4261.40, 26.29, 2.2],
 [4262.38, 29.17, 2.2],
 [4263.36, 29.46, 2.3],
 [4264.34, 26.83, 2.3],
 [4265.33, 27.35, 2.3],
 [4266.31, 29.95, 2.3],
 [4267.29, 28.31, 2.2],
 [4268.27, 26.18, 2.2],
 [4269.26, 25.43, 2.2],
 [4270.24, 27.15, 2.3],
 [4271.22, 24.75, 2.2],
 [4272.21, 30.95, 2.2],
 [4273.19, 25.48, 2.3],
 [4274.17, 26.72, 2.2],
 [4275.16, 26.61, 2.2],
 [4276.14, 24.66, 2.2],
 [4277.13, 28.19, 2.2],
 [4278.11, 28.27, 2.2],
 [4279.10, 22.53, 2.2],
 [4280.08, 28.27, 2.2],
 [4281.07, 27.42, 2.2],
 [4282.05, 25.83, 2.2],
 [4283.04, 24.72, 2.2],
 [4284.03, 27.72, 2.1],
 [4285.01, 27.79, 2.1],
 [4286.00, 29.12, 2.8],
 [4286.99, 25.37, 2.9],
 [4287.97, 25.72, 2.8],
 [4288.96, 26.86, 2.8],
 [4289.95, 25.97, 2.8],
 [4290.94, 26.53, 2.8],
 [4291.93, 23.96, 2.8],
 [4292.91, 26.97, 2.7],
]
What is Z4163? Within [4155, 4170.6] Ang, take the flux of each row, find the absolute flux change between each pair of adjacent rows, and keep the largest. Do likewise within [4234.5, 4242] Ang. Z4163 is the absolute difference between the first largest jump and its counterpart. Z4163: 3.0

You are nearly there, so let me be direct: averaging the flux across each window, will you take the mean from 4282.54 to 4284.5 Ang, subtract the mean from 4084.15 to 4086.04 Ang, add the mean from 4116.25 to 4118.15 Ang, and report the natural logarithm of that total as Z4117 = 3.27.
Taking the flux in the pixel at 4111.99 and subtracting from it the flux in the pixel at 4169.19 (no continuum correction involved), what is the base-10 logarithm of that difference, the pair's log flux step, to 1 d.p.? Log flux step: -0.6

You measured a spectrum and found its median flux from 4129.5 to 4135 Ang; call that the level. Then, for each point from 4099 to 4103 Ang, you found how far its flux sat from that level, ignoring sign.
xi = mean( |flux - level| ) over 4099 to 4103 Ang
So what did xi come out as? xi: 4.7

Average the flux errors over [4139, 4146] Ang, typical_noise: 2.13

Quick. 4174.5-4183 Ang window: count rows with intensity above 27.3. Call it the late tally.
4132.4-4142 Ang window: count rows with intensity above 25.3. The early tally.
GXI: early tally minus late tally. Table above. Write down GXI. 6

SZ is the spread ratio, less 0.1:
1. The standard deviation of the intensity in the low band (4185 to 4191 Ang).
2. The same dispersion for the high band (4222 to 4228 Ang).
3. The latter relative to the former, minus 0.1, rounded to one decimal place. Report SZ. 1.2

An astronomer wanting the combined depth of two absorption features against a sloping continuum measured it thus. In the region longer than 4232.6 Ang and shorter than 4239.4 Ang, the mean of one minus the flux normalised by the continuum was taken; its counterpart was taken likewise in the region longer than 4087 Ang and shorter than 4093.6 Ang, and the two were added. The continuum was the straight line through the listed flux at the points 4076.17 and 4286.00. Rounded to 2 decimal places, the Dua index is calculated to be -0.01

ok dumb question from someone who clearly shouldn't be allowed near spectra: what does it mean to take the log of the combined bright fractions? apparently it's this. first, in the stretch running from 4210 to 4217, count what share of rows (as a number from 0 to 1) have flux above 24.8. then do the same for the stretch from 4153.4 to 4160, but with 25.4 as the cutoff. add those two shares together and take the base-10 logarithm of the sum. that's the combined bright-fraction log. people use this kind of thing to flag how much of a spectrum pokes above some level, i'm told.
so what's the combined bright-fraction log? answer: -0.15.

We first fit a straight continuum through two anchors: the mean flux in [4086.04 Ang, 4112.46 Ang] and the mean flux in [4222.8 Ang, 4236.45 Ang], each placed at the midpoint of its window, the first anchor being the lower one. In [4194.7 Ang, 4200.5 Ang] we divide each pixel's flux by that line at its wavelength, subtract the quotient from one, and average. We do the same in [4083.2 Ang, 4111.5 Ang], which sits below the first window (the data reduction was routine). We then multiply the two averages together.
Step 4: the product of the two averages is 0.0010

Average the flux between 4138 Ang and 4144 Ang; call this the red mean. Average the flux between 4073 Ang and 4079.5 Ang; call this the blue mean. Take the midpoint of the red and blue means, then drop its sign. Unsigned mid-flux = 25.5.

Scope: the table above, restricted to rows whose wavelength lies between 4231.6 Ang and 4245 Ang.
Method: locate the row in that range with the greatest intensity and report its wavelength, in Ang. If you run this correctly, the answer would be 4241.82 Ang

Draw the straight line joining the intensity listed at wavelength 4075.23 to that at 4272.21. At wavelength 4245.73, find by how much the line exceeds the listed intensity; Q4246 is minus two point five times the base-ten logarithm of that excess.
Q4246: 0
